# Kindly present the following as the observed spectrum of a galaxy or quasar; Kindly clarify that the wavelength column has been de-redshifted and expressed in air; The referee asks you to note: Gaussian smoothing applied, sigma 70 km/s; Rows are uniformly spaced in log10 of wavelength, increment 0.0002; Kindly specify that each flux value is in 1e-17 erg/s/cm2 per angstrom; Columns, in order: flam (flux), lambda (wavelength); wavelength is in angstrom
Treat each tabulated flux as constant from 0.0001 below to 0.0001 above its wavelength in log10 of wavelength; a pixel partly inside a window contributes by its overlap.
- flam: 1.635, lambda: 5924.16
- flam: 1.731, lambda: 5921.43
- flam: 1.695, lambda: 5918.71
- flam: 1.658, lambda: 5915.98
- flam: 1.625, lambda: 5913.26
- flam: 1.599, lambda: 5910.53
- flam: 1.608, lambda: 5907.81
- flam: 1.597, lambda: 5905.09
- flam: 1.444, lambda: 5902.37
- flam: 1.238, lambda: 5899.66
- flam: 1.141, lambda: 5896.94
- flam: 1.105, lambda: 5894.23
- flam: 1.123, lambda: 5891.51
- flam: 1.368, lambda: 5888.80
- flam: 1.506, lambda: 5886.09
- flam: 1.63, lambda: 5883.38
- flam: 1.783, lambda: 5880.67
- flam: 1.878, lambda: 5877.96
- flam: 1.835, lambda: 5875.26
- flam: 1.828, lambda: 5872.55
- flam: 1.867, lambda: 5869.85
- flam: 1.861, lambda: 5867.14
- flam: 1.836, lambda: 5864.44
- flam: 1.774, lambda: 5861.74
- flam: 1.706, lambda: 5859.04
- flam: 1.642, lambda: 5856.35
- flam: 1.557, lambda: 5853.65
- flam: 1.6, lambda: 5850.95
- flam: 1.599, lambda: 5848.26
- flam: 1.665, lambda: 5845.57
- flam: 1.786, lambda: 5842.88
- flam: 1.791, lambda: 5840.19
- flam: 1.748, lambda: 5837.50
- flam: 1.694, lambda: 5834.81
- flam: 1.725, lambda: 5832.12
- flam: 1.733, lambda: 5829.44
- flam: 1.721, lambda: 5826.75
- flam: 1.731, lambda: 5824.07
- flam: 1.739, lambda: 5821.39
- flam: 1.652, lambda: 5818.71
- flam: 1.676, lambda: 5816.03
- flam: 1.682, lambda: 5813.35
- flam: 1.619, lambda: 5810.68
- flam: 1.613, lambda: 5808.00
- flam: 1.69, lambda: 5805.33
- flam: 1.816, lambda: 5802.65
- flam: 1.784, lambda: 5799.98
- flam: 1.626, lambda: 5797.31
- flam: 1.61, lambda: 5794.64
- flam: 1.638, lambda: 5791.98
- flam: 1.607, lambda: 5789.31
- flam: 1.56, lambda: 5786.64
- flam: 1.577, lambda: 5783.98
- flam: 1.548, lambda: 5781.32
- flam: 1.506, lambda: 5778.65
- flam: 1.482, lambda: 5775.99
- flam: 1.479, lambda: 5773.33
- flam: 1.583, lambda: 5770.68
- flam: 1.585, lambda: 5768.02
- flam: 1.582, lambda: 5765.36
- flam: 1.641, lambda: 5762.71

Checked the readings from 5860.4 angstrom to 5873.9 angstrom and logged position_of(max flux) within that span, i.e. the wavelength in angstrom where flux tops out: 5869.85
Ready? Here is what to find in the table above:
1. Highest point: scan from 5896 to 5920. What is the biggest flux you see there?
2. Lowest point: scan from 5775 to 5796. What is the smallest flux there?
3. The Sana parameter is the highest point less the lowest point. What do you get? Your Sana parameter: 0.21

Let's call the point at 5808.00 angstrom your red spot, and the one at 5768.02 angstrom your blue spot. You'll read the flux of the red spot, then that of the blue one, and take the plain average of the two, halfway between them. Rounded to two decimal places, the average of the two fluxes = 1.60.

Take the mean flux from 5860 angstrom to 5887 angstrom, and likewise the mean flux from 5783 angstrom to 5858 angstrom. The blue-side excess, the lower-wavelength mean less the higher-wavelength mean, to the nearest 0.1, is -0.1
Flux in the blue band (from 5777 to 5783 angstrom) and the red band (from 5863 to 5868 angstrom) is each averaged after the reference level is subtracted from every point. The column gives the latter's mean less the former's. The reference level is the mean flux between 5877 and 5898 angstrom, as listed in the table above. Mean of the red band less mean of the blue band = 0.32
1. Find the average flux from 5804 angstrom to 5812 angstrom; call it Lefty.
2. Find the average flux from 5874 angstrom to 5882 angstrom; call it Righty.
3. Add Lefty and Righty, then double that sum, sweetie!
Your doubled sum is 6.95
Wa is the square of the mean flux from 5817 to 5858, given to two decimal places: 2.86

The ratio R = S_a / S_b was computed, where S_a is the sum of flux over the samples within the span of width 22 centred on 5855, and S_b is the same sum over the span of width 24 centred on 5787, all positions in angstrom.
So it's 0.9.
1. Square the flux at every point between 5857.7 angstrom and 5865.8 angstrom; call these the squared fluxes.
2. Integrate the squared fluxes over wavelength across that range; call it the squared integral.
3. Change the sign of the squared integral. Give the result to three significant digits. -25.5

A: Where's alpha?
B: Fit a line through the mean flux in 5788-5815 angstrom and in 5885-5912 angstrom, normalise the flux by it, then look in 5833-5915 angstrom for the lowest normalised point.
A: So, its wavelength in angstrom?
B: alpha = 5894.23 angstrom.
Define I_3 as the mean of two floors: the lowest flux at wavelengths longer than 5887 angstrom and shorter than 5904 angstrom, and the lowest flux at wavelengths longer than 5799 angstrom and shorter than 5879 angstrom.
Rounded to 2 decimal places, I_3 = 1.33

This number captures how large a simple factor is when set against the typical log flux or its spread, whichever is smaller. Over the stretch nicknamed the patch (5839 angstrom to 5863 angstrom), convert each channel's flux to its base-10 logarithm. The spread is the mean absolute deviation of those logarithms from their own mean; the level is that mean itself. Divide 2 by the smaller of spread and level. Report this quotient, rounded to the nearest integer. 104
